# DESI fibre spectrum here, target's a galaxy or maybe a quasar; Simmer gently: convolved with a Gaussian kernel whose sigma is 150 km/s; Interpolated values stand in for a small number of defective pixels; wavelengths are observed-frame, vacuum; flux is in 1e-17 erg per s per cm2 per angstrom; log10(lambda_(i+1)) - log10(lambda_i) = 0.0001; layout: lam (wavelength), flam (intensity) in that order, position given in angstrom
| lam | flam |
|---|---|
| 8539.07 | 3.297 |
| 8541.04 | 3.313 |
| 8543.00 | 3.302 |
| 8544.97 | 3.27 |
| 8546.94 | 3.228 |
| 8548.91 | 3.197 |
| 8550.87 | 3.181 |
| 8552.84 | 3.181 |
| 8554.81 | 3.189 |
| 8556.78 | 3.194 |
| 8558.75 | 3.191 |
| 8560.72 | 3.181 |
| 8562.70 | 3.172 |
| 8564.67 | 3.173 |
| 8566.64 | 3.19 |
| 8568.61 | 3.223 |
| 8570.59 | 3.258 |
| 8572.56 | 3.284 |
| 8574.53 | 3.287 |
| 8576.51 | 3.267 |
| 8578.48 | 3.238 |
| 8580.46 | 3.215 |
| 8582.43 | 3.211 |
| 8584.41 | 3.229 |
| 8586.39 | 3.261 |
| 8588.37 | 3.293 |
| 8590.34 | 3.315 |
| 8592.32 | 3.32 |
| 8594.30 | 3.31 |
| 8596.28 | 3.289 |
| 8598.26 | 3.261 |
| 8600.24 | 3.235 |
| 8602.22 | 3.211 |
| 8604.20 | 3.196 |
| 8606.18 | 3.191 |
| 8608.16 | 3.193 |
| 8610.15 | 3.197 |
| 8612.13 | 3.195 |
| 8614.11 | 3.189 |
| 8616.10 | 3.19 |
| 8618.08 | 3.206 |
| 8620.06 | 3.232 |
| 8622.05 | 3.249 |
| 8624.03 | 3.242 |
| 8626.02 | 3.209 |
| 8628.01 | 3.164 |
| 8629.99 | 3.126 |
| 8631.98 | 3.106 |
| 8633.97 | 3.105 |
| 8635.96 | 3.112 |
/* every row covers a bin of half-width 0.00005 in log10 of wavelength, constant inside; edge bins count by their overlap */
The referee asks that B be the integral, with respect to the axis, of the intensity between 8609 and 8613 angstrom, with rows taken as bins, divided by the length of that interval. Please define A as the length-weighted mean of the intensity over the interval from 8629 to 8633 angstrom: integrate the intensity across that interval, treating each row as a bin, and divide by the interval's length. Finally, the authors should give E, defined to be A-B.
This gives -0.08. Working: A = 3.11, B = 3.19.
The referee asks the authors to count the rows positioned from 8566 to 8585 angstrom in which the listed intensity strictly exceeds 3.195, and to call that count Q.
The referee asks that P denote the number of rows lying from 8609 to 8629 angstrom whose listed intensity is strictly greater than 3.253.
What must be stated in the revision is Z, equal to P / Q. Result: 0.00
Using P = 0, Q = 9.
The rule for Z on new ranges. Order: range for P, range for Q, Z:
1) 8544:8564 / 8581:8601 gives 0.10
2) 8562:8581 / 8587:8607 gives 0.44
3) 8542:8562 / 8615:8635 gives 0.40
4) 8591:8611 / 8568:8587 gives 0.40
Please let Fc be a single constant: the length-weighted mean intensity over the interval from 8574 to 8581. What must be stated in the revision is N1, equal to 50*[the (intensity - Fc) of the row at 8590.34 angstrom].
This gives 3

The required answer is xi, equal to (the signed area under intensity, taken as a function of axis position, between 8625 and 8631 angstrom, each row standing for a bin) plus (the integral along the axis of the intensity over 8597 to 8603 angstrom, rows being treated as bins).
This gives 38.4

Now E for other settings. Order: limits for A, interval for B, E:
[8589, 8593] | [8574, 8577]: 0.05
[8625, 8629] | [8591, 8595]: -0.13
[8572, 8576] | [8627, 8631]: 0.14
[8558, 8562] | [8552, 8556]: -0.01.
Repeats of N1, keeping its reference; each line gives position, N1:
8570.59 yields 0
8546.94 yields -1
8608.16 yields -3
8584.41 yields -1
